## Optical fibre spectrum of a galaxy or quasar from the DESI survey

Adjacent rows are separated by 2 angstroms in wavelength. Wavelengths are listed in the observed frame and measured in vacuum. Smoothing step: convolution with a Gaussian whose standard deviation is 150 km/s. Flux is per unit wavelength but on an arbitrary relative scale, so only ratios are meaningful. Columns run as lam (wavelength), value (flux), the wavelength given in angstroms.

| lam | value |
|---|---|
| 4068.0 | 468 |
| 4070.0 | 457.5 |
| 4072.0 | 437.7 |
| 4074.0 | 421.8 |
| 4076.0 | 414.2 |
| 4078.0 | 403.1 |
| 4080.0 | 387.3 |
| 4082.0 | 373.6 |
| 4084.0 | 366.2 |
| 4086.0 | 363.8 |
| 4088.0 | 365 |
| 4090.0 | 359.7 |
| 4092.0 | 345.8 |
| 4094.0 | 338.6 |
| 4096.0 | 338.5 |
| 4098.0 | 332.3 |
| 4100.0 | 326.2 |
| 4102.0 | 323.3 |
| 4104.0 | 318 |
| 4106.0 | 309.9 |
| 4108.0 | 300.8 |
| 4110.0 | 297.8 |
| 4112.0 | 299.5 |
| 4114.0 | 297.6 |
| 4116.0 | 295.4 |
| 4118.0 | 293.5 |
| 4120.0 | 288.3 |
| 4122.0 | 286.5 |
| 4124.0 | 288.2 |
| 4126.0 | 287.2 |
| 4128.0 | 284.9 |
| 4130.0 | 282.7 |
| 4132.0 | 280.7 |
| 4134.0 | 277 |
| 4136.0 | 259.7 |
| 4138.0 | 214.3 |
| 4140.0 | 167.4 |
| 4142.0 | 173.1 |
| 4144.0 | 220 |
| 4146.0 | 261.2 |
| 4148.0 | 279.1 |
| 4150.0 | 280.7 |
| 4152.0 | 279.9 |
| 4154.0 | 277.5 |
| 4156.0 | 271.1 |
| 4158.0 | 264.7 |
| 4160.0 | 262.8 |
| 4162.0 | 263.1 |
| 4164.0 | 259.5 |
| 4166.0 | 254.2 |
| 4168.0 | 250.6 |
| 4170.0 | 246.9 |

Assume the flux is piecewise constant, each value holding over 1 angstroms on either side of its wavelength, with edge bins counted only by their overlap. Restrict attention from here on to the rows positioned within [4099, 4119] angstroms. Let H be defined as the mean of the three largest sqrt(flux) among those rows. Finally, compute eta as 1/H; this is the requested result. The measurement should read 0.0557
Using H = 18.0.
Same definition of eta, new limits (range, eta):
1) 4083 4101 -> 0.0523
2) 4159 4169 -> 0.0618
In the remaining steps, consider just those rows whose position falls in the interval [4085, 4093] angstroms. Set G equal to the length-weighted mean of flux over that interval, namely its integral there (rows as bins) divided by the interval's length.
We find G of 359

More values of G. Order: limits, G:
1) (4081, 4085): 370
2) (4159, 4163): 263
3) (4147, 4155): 279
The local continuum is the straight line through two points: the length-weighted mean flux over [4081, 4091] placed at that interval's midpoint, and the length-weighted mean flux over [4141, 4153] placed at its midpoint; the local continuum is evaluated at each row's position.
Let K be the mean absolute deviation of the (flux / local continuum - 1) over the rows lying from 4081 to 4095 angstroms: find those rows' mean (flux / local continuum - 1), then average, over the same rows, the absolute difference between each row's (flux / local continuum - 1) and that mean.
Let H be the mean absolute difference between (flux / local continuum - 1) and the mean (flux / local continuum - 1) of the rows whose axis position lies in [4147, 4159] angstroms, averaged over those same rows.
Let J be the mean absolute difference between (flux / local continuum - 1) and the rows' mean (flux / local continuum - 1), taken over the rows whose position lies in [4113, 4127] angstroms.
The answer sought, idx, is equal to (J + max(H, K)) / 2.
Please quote 0.012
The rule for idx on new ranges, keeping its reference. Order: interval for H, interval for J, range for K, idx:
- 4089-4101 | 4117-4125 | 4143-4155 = 0.050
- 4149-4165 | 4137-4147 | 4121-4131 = 0.066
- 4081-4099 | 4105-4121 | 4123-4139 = 0.027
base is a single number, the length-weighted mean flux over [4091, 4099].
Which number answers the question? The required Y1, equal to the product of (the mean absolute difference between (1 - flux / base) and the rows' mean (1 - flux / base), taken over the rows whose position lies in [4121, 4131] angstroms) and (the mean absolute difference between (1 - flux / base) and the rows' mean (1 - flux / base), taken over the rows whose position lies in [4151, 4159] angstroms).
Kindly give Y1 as 0.0001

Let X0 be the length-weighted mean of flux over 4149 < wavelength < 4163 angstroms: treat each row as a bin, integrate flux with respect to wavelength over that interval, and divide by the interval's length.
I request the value 271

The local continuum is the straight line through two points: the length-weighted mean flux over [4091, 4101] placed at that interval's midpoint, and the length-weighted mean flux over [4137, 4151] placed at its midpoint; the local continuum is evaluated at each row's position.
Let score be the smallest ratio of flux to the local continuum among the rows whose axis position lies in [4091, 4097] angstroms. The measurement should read 0.99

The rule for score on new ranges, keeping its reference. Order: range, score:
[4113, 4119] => 1.01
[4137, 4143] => 0.71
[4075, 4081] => 1.04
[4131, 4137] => 1.06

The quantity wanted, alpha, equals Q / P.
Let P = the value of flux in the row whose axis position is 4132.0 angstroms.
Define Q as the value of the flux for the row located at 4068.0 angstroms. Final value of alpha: 1.67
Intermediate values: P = 280.7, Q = 468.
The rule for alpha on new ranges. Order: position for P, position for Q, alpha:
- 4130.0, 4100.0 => 1.15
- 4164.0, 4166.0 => 0.98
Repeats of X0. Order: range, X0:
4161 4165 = 261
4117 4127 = 289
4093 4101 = 334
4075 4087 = 385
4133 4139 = 250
